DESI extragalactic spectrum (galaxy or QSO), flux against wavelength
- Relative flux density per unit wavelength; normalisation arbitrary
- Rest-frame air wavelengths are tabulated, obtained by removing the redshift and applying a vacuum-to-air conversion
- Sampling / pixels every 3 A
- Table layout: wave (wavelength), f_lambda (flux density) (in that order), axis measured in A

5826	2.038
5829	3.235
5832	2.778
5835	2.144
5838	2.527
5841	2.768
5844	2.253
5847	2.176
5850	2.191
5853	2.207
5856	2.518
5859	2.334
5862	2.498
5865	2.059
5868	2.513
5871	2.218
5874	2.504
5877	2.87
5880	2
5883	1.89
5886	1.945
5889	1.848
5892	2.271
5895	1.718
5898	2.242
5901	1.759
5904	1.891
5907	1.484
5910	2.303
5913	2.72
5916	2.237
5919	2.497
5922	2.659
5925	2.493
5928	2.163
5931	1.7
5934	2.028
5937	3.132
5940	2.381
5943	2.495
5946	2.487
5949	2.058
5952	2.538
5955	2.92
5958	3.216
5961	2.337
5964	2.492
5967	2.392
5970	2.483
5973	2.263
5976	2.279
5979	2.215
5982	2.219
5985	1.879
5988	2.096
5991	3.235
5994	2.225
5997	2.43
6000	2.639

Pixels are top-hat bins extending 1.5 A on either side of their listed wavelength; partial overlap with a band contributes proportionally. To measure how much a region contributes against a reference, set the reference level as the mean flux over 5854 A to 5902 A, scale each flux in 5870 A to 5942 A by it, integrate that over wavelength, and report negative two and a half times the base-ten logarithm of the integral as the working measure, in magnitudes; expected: -4.6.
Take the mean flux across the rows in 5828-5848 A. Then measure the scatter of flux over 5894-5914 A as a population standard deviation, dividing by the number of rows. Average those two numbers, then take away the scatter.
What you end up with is 1.08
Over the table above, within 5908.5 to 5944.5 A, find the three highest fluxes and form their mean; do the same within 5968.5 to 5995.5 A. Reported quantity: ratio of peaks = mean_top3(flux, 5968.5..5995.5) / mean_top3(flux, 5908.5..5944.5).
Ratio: 0.94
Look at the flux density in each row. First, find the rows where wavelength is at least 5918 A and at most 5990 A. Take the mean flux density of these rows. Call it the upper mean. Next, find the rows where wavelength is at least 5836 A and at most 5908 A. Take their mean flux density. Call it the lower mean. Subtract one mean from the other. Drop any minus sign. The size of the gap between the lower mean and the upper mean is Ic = 0.20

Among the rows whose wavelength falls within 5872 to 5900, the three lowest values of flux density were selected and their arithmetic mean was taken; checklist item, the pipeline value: 1.8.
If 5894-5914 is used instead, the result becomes 1.7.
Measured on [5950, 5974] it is 2.3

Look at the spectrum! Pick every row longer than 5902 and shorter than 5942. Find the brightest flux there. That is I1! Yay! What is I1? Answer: 3.132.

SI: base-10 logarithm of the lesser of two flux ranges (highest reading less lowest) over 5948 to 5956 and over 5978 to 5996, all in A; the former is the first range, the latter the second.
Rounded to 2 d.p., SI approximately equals -0.06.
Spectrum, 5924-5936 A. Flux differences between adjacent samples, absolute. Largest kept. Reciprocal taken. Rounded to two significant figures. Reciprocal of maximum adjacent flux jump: 2.2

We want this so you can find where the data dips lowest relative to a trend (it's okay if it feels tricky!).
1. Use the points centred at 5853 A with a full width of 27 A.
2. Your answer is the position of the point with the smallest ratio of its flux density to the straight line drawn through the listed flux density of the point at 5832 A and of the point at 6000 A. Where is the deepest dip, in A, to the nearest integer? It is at 5865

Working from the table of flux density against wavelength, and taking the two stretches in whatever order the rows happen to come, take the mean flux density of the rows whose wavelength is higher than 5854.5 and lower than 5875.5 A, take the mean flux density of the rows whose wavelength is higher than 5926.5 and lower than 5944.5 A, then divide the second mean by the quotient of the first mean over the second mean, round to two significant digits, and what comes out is 2.3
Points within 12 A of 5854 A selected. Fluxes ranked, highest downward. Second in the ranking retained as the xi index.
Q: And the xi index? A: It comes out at 2.498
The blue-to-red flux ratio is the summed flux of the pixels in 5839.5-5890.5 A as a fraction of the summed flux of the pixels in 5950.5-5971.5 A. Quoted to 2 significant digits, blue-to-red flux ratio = 2.1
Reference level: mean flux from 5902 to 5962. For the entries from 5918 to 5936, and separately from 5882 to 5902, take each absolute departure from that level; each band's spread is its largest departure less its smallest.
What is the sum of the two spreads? 1.1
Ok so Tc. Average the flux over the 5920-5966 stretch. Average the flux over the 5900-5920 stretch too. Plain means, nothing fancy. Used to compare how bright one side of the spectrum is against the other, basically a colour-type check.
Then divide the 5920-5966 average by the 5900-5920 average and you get 1.16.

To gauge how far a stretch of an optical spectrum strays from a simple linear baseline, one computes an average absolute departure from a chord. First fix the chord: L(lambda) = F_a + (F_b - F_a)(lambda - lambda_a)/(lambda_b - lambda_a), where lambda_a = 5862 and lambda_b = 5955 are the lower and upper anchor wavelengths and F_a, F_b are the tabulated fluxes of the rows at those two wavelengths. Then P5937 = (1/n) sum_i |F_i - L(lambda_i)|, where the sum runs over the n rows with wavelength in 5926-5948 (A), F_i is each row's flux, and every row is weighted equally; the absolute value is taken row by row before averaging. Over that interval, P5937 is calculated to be 0.58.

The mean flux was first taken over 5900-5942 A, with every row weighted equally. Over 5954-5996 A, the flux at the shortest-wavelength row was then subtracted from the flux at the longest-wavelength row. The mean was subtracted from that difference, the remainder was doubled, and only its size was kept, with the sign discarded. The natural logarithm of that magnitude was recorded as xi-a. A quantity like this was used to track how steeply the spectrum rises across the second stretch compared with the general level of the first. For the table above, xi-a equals 1.77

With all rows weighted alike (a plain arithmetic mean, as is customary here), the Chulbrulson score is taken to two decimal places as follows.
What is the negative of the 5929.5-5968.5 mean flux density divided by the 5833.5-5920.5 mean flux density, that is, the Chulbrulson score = -1.11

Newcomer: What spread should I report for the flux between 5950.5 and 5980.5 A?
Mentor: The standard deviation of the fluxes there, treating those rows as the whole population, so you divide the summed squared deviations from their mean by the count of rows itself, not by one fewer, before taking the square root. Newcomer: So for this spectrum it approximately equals 0.302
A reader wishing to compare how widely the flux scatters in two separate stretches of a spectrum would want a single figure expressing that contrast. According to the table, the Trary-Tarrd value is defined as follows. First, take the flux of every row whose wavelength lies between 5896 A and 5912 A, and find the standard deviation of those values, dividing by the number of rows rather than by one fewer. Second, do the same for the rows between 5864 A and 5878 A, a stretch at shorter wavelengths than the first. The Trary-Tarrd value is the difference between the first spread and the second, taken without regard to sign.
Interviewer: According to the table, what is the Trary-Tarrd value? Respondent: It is 0.027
